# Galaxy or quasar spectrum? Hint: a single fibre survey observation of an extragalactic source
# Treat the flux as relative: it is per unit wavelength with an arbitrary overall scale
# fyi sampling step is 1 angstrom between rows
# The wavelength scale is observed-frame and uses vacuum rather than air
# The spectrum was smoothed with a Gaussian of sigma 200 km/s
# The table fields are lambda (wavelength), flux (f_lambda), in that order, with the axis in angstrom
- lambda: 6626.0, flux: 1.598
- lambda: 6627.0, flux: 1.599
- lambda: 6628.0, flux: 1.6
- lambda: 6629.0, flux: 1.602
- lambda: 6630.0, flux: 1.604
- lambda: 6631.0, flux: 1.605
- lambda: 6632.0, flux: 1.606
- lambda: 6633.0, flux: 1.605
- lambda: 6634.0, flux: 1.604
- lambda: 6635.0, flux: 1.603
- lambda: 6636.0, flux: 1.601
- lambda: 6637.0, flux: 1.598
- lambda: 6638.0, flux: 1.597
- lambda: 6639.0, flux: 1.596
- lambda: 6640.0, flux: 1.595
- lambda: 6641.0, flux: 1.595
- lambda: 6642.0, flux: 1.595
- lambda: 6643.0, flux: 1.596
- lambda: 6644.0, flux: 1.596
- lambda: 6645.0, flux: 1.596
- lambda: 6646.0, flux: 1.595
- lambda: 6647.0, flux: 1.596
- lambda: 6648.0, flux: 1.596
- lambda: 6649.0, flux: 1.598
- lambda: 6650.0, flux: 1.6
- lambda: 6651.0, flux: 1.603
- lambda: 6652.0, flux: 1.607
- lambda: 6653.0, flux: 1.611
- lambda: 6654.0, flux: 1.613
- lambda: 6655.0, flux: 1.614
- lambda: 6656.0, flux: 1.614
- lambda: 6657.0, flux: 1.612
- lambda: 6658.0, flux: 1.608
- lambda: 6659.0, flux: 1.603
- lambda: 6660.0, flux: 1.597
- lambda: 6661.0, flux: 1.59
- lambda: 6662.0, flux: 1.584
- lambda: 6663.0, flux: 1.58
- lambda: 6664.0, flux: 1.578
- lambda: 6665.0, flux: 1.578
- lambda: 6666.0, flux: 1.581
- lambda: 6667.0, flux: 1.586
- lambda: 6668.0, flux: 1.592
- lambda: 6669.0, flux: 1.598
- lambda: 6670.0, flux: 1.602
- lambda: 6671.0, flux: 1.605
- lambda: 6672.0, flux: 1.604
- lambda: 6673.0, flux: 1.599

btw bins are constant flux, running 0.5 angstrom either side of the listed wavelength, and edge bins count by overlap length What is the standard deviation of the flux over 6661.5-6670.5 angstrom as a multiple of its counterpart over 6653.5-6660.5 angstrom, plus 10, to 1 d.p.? 11.4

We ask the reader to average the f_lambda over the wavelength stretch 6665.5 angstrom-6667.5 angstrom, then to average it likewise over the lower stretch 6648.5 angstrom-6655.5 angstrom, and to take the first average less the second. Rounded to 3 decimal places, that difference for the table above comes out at -0.023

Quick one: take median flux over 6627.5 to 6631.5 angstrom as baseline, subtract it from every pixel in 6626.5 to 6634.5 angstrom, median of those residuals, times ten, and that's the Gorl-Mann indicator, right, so 0.01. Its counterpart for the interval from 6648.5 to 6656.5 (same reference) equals 0.06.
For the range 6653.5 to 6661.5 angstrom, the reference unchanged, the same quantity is 0.07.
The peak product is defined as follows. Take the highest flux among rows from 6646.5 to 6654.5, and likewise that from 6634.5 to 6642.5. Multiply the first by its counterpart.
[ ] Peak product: 2.59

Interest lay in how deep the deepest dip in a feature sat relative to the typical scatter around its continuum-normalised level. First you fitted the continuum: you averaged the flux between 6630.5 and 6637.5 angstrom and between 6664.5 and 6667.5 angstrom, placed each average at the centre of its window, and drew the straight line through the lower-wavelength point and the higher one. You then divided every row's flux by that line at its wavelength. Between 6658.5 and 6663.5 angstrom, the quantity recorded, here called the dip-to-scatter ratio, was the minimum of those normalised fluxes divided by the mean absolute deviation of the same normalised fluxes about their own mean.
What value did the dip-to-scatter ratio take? 241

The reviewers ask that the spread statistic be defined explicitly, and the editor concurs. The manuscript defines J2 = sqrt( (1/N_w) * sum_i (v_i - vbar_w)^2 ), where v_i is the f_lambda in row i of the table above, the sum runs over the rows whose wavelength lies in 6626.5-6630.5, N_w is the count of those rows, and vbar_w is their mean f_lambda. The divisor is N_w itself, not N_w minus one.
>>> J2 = 0.0019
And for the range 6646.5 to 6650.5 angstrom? 0.0017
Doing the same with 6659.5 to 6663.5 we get 0.0064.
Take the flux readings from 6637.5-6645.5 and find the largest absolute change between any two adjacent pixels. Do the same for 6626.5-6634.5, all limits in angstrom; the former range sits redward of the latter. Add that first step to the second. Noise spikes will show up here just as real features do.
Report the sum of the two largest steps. 0.0030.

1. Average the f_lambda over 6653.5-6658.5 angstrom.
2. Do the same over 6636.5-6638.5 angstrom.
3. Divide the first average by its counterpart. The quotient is 1.009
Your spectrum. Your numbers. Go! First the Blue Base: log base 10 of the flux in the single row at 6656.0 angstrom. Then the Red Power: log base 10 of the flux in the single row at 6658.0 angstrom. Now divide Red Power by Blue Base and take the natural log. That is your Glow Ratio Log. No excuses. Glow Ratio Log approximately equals -0.008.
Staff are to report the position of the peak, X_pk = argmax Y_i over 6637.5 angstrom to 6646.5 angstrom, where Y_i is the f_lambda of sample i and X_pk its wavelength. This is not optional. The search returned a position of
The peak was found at 6638.0 angstrom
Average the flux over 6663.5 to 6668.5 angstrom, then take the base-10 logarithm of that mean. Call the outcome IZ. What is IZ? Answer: 0.199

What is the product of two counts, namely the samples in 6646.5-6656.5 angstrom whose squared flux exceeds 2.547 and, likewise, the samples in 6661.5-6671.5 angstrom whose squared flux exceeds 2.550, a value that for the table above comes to 30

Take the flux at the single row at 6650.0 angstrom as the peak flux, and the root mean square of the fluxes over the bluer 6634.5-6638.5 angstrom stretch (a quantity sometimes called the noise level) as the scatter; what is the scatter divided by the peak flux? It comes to 1.00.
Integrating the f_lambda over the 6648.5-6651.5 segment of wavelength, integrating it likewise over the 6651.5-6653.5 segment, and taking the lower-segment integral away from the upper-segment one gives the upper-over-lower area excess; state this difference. -1.6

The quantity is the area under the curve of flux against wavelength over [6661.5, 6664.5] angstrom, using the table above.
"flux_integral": 4.74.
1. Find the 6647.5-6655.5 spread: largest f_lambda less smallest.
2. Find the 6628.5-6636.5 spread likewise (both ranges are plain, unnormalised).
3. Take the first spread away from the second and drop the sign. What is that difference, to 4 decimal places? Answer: 0.0130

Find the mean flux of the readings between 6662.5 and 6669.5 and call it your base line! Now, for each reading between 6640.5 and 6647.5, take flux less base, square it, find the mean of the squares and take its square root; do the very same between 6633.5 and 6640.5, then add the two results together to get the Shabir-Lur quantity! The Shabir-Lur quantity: 0.026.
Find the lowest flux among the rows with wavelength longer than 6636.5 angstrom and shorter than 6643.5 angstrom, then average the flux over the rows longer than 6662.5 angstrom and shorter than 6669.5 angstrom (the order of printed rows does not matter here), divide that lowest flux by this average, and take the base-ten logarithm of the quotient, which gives 0.003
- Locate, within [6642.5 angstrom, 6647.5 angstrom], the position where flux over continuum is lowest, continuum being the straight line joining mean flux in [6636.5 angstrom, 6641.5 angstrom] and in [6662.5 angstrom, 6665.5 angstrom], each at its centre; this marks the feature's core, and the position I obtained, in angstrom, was 6643.0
